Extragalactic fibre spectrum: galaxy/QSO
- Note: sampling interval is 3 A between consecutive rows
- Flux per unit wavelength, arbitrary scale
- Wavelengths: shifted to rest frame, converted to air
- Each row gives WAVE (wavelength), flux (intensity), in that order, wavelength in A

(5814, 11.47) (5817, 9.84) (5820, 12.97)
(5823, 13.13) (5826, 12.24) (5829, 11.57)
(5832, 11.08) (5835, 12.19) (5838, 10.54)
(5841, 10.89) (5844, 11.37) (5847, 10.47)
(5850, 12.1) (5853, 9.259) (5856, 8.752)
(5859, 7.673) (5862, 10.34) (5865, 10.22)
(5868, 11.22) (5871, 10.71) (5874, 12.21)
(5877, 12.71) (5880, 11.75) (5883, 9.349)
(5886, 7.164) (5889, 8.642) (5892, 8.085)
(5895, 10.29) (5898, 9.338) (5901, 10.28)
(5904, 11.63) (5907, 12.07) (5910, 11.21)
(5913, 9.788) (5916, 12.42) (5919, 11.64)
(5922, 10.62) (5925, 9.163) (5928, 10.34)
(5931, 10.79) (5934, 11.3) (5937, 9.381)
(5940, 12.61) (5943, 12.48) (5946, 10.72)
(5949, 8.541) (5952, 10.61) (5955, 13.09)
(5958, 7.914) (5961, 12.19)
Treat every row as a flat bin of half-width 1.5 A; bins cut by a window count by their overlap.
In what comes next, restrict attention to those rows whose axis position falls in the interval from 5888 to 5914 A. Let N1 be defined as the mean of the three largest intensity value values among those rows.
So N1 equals 11.6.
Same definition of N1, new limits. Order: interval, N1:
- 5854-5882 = 12.2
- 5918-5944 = 12.2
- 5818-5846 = 12.8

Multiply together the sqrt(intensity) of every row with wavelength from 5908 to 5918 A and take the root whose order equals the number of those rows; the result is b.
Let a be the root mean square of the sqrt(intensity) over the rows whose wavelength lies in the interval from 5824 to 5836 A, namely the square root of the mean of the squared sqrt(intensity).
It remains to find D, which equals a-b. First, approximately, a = 3.4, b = 3.33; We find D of 0.1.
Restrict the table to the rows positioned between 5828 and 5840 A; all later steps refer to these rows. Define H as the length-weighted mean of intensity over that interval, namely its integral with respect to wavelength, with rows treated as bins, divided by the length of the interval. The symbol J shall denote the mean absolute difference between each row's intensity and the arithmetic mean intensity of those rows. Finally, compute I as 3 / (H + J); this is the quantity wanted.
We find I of 0.253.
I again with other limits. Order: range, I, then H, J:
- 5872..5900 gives 0.260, 10.0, 1.6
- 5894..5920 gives 0.252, 11.0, 0.9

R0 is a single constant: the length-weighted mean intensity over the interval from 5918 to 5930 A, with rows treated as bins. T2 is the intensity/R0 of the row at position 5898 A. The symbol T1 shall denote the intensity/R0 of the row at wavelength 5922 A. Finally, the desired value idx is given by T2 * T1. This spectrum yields 0.92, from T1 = 1.02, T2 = 0.90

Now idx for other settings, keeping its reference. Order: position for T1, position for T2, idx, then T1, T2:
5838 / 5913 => 0.95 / 1.01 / 0.94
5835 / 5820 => 1.46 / 1.17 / 1.25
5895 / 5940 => 1.20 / 0.99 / 1.21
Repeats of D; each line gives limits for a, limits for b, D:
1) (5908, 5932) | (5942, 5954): 0.0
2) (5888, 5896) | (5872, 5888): -0.2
